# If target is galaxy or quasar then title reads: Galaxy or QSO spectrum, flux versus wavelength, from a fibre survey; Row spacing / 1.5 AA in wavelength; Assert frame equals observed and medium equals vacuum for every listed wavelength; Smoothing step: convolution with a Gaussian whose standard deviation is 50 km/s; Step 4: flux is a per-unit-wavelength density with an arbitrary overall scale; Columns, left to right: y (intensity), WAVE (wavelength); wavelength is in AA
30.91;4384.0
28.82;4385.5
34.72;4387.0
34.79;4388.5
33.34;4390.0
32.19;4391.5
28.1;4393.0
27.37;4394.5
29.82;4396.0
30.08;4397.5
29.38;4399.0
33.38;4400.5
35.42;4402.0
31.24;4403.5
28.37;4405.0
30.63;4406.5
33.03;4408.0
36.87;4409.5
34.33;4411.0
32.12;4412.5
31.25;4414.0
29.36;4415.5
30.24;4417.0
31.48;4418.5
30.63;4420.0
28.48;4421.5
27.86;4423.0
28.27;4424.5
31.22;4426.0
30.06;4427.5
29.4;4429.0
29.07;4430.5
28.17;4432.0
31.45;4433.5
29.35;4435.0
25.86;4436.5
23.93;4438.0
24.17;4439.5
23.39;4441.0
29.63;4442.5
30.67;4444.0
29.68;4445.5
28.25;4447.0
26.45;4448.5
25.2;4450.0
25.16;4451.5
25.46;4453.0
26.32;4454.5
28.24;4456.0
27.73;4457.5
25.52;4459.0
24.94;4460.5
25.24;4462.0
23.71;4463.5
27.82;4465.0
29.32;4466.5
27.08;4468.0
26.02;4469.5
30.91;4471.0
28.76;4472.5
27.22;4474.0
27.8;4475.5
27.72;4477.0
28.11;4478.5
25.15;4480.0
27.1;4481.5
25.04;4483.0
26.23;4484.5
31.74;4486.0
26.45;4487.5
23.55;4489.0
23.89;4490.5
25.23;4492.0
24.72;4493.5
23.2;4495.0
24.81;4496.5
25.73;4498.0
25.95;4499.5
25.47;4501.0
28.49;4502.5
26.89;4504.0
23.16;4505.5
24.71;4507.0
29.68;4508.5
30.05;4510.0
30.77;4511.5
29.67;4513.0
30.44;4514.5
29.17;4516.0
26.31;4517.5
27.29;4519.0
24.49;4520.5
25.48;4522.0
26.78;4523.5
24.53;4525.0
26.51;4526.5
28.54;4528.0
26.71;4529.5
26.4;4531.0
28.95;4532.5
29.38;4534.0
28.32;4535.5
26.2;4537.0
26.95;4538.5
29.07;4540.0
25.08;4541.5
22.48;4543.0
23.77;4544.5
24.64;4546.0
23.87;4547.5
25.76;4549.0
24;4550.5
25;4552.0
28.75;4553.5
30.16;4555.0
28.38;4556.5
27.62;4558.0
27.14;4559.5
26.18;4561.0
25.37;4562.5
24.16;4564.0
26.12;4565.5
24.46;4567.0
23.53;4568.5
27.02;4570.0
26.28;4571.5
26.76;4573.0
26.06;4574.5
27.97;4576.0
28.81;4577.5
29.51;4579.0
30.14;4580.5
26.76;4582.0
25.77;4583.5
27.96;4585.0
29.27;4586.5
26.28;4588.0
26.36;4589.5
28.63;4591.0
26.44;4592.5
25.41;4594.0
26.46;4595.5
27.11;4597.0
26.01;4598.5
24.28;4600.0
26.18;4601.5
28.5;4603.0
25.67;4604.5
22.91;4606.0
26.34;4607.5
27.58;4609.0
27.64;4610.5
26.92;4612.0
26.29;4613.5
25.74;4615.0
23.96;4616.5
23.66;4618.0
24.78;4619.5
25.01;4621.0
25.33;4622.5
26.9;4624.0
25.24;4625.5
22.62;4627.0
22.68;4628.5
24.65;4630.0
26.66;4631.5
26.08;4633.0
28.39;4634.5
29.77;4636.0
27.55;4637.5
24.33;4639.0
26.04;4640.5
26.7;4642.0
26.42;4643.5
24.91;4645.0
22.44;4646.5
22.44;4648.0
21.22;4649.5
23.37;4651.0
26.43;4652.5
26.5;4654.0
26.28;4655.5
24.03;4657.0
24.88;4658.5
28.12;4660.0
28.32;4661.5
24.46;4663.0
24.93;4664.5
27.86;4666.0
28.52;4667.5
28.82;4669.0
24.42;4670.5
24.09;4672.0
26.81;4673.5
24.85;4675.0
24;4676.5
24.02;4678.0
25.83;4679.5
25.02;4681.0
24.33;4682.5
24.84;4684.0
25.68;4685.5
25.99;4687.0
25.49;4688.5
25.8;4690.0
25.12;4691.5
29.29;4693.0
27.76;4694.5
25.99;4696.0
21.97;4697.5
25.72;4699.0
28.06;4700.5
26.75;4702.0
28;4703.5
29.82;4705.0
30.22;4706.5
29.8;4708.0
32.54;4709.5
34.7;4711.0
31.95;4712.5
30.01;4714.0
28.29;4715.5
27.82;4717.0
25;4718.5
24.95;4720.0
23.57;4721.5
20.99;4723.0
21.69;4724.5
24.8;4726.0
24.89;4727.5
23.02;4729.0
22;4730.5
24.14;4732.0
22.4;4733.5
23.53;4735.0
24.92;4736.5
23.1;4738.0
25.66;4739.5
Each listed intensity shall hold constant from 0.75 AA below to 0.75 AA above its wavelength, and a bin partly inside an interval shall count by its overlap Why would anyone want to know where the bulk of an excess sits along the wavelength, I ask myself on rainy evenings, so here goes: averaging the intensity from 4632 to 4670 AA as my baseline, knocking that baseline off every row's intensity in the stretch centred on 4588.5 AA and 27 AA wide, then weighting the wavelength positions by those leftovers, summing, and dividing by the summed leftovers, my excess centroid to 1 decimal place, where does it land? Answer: 4582.3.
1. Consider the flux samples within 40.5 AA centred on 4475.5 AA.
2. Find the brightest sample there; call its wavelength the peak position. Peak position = 4486.0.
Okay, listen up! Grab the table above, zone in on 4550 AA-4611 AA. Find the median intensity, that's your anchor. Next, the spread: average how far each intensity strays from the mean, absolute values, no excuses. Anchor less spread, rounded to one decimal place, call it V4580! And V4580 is 25.1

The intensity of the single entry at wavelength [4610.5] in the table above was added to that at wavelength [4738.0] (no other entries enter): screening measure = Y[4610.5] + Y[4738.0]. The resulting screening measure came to 50.7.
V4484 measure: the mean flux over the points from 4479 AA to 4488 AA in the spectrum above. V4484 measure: 27.0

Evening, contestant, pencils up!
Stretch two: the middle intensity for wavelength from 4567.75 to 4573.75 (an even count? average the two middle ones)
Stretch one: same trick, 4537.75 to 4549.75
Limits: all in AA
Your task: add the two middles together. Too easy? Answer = 51.4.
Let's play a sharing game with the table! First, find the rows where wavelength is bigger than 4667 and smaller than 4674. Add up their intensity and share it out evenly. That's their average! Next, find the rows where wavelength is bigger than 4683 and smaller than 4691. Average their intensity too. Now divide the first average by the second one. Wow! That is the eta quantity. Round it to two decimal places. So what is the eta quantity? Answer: 1.04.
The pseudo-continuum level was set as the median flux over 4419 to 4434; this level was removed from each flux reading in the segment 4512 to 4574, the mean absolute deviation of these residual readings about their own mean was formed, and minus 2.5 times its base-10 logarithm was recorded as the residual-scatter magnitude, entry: -0.52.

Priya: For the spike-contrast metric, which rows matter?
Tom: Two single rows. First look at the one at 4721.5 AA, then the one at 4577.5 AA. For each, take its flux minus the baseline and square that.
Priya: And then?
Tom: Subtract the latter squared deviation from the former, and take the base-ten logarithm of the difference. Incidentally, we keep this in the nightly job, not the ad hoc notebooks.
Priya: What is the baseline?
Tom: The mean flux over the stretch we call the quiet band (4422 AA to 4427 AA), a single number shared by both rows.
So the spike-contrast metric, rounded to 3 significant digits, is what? 1.49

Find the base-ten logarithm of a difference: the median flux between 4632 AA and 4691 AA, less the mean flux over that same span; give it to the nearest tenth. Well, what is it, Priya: -1.4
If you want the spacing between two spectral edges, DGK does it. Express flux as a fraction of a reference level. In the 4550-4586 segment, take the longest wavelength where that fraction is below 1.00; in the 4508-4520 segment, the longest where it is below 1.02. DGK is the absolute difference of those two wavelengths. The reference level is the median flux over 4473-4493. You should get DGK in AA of 66.0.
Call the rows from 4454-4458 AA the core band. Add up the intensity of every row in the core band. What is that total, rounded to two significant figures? 82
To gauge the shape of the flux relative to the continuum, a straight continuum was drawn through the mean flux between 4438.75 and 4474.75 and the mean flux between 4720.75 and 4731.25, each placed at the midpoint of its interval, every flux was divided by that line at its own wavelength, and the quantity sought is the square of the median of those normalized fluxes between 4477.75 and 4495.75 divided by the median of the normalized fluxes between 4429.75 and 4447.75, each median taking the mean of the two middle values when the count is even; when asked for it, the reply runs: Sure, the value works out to 0.86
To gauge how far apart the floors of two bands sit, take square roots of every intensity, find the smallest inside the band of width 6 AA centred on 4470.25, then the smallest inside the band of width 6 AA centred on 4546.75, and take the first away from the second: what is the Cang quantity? -0.2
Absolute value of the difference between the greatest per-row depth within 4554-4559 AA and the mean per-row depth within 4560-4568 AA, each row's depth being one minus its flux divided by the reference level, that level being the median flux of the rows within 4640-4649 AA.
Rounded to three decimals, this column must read 0.093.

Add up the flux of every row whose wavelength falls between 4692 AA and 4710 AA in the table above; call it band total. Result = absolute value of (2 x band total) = 672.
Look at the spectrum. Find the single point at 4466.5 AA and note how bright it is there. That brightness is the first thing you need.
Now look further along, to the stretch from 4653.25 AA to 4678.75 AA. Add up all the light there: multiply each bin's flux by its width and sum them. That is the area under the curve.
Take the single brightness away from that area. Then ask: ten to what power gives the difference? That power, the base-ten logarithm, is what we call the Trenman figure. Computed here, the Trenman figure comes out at 2.80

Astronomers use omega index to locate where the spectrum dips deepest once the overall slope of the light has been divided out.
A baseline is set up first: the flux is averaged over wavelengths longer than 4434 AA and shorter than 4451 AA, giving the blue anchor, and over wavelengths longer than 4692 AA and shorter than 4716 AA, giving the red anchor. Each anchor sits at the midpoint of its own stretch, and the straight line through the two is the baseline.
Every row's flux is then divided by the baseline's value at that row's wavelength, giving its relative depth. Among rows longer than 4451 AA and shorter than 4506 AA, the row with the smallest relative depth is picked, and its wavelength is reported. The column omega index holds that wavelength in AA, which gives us 4505.5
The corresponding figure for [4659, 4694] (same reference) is 4676.5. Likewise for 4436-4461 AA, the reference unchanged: 4441.0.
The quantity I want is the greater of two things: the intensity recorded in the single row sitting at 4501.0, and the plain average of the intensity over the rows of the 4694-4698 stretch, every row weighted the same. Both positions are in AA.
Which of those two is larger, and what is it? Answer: 25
